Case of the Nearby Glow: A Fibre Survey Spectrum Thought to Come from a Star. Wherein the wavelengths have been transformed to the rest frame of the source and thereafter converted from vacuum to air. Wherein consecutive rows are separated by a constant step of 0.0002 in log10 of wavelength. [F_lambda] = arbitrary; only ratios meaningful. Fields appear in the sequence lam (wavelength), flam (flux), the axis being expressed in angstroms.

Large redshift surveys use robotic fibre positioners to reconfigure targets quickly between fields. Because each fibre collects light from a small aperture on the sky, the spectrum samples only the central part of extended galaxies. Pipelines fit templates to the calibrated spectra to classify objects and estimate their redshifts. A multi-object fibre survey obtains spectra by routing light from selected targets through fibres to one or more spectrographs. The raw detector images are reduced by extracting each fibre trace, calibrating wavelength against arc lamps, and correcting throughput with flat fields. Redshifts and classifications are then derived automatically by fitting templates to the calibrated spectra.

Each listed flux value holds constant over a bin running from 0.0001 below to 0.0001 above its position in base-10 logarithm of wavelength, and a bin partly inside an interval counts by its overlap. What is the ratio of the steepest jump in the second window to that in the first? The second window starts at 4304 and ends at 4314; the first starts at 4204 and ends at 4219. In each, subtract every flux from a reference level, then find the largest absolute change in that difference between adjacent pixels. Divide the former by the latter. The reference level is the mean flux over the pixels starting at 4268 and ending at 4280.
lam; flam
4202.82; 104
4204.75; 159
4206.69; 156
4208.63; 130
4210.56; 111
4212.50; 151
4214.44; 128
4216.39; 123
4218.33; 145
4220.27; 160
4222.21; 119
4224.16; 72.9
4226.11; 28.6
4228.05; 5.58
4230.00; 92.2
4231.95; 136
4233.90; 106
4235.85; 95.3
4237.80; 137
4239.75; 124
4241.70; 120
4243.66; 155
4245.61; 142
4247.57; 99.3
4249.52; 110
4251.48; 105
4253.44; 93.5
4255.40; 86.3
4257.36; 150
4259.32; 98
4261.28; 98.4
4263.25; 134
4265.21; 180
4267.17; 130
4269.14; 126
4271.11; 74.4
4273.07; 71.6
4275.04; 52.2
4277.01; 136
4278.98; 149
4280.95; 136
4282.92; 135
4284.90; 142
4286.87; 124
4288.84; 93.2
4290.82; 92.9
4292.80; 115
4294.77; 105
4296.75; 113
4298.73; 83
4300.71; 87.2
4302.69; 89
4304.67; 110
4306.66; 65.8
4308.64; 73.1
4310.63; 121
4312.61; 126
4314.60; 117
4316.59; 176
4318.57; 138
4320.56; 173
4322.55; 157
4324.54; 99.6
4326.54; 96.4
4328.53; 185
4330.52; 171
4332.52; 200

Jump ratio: 1.2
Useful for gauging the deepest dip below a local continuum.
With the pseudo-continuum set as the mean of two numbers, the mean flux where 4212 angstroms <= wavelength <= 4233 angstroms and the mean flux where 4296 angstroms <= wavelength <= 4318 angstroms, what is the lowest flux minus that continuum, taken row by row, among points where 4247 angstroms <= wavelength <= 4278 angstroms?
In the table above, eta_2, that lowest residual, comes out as -53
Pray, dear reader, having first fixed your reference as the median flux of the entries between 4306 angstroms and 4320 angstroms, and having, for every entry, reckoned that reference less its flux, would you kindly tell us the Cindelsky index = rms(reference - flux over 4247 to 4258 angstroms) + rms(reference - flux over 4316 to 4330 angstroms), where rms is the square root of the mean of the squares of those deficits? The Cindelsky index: 67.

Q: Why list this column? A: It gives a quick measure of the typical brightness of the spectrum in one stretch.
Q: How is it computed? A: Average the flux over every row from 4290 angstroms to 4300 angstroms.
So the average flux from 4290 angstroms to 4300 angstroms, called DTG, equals 102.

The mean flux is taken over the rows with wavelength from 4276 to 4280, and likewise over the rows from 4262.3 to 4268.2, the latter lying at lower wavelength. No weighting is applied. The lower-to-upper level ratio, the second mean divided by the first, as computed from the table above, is 1.04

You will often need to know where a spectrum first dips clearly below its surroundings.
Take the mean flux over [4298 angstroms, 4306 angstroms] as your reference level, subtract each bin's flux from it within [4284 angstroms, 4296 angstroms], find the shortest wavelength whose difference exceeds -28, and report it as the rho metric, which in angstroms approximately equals 4288.84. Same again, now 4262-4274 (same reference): 4271.11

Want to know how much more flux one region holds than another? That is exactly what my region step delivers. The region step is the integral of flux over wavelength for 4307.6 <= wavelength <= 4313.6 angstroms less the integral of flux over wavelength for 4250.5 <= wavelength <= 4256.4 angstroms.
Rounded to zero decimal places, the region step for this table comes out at 78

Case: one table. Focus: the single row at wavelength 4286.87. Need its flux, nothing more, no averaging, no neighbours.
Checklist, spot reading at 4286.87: 124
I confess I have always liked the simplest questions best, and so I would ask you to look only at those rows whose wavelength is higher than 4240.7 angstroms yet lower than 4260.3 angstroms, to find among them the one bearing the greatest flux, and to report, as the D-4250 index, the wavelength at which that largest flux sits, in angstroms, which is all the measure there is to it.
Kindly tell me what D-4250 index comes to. 4243.66 angstroms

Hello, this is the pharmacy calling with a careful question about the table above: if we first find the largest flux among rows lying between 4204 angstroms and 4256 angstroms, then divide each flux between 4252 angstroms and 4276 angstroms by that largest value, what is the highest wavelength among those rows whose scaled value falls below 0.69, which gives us 4275.04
